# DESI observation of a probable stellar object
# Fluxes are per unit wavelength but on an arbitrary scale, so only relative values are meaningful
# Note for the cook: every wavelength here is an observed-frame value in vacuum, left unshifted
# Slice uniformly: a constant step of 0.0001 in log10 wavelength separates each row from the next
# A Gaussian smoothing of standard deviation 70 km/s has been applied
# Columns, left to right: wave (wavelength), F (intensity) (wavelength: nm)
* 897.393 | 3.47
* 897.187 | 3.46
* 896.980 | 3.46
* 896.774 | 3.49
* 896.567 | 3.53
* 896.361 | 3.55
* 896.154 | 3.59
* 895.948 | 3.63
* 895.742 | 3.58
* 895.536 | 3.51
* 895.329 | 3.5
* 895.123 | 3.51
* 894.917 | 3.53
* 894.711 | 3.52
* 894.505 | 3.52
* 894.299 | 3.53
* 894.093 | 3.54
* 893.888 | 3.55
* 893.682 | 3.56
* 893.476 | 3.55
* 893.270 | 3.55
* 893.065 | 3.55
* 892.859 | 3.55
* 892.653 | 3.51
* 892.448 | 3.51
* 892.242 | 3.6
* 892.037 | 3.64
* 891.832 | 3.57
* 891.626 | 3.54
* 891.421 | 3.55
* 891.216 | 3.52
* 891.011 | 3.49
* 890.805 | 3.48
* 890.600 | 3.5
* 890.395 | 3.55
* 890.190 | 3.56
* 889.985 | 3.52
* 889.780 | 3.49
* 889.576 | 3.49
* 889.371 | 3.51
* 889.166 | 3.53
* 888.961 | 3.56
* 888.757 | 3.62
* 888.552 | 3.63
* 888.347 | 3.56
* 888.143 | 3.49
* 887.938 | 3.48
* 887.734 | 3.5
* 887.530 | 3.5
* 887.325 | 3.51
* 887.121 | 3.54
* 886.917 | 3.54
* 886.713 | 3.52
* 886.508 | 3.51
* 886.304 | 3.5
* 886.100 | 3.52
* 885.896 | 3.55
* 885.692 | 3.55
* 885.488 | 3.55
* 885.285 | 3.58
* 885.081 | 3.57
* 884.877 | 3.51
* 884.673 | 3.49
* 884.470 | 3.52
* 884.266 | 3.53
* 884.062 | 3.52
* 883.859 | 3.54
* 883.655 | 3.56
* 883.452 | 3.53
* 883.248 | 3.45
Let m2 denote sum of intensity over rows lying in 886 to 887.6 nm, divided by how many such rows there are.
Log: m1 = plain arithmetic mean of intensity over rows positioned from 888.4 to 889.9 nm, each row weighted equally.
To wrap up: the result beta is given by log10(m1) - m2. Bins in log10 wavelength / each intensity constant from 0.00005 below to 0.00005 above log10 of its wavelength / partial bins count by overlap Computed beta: -2.97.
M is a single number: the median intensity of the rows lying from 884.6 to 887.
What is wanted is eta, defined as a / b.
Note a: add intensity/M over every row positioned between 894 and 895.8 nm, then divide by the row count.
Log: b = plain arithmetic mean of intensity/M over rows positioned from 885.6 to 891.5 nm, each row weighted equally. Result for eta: 1.00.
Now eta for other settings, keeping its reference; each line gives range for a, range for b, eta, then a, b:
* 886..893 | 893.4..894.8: 1.00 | 1.00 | 1.00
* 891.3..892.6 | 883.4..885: 1.01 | 1.01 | 1.00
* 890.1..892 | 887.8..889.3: 0.99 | 1.00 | 1.01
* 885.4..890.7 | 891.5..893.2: 0.99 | 1.00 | 1.01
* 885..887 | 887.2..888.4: 1.01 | 1.00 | 0.99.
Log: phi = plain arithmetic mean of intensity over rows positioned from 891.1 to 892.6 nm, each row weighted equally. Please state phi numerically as 3.56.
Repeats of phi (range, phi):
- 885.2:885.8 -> 3.56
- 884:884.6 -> 3.52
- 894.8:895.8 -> 3.53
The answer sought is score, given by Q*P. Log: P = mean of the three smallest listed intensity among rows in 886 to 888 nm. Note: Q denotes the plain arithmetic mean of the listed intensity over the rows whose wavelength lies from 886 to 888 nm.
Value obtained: 12.3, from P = 3.49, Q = 3.51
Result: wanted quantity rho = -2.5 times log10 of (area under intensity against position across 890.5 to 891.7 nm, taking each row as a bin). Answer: -1.6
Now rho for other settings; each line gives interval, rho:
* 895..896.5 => -1.8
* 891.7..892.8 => -1.5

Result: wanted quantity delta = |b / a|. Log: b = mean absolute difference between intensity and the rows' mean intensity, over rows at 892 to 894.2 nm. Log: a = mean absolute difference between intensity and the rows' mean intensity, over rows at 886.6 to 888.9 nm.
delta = 0.6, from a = 0.039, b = 0.024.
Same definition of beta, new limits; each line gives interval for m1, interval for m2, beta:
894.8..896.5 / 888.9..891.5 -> -2.97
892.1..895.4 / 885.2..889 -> -2.99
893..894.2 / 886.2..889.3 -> -2.98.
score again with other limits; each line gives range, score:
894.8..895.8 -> 12.4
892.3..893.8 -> 12.5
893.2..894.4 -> 12.6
